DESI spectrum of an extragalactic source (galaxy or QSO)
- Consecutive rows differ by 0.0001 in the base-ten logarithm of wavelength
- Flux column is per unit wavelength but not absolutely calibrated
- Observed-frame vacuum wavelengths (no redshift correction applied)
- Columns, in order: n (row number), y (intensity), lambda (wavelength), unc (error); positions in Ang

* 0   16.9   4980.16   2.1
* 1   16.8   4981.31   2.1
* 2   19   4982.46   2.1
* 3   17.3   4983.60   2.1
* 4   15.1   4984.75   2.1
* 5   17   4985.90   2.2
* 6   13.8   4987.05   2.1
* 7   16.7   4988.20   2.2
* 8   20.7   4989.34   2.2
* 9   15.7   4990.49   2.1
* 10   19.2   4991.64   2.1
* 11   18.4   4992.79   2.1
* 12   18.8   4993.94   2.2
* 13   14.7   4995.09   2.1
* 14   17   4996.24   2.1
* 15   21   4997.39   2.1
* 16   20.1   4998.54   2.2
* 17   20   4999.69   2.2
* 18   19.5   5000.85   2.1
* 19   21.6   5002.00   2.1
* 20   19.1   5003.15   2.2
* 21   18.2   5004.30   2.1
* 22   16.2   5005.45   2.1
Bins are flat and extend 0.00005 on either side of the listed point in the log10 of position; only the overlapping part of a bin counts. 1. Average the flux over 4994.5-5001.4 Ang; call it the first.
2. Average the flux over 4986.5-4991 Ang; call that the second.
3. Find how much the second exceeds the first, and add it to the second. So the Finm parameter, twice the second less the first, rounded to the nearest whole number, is 15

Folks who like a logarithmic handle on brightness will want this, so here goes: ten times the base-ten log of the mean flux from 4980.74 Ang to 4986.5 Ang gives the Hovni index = 12.3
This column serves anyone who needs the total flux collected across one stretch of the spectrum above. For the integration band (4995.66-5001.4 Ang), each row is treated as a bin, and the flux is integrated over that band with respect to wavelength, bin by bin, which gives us 112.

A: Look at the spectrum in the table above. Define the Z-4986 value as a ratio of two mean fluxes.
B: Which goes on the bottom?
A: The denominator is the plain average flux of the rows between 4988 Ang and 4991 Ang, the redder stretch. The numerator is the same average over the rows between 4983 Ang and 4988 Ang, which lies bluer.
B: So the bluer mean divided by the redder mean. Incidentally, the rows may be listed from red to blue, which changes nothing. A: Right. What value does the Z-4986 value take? 0.89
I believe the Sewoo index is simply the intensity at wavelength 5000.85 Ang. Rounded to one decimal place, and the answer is 19.5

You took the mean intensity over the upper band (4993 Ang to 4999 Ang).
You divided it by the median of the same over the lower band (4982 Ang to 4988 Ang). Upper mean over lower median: 1.08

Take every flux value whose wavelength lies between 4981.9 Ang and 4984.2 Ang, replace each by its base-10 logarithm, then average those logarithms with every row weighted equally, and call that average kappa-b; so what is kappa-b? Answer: 1.26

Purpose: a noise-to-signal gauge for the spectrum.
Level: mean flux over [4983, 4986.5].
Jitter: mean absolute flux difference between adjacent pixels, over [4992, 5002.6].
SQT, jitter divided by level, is 0.109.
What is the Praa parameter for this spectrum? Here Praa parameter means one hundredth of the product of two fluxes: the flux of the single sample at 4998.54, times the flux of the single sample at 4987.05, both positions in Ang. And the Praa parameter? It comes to 2.8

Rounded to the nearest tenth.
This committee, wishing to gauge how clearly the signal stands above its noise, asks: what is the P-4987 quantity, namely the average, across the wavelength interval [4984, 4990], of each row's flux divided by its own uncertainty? 7.7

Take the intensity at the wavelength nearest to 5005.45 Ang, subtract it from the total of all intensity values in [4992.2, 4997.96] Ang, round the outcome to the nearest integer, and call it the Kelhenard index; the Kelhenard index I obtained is 74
